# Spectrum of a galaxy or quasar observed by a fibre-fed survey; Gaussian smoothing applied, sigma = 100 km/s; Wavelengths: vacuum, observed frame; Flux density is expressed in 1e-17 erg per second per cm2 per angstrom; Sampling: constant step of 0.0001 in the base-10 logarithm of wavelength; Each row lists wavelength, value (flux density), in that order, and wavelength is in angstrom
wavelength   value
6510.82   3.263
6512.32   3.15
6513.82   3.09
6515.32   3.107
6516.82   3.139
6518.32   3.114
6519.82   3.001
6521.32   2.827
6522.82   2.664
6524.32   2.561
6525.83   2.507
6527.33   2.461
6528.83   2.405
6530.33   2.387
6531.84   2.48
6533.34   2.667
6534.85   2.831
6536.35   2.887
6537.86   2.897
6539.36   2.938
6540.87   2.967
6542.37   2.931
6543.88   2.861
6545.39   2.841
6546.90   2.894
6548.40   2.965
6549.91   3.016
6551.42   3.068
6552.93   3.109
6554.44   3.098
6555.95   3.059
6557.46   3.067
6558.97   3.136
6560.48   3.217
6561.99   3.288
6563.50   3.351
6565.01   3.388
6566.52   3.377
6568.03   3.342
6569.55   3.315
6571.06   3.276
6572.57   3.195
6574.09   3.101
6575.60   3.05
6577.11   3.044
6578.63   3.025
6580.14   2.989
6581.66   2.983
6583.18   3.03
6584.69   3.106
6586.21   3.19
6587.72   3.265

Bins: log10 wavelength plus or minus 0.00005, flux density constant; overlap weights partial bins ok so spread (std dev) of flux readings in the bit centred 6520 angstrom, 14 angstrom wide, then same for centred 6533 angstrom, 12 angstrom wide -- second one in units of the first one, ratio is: 0.86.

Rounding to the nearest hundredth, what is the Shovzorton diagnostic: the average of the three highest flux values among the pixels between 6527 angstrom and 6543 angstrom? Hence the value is 2.95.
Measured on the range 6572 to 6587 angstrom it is 3.16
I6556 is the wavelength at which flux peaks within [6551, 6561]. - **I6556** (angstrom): 6560.48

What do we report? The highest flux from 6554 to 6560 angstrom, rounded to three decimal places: 3.136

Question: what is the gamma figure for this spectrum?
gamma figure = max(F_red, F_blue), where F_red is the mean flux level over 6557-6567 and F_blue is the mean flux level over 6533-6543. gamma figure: 3.26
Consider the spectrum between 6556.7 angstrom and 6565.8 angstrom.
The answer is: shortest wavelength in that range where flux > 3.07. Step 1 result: 6558.97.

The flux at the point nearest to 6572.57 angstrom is 3.195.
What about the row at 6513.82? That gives 3.09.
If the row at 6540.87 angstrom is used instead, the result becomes 2.967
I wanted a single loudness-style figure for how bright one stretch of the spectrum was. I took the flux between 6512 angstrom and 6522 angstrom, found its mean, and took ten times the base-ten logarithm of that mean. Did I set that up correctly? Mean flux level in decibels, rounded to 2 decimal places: 4.86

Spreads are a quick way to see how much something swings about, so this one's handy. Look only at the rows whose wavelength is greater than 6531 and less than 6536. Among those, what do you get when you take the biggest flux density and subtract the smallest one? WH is 0.35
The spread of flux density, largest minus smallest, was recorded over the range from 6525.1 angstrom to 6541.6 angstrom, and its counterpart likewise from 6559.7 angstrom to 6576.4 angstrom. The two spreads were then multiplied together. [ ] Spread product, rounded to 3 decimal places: 0.196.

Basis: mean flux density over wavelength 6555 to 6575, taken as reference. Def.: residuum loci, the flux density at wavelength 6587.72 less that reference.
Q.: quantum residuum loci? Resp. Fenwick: 0.03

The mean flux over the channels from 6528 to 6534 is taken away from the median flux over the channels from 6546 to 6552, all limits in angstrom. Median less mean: 0.5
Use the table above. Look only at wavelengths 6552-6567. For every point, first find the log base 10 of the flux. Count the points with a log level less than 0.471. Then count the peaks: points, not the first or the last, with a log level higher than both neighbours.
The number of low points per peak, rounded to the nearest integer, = 0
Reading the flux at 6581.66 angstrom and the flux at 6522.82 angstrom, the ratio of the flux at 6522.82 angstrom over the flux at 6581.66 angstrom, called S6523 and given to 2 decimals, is 0.89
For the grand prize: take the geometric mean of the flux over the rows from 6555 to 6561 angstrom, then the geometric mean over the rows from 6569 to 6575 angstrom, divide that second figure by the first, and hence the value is 1.03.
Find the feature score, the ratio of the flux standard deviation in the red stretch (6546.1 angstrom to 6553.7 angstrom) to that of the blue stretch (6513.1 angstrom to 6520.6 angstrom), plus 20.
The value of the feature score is 21.6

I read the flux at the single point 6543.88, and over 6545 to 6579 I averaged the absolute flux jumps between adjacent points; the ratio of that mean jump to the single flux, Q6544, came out 0.016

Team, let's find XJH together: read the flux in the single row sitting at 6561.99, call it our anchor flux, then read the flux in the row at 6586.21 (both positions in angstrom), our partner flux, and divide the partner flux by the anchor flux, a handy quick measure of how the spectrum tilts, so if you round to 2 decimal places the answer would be 0.97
